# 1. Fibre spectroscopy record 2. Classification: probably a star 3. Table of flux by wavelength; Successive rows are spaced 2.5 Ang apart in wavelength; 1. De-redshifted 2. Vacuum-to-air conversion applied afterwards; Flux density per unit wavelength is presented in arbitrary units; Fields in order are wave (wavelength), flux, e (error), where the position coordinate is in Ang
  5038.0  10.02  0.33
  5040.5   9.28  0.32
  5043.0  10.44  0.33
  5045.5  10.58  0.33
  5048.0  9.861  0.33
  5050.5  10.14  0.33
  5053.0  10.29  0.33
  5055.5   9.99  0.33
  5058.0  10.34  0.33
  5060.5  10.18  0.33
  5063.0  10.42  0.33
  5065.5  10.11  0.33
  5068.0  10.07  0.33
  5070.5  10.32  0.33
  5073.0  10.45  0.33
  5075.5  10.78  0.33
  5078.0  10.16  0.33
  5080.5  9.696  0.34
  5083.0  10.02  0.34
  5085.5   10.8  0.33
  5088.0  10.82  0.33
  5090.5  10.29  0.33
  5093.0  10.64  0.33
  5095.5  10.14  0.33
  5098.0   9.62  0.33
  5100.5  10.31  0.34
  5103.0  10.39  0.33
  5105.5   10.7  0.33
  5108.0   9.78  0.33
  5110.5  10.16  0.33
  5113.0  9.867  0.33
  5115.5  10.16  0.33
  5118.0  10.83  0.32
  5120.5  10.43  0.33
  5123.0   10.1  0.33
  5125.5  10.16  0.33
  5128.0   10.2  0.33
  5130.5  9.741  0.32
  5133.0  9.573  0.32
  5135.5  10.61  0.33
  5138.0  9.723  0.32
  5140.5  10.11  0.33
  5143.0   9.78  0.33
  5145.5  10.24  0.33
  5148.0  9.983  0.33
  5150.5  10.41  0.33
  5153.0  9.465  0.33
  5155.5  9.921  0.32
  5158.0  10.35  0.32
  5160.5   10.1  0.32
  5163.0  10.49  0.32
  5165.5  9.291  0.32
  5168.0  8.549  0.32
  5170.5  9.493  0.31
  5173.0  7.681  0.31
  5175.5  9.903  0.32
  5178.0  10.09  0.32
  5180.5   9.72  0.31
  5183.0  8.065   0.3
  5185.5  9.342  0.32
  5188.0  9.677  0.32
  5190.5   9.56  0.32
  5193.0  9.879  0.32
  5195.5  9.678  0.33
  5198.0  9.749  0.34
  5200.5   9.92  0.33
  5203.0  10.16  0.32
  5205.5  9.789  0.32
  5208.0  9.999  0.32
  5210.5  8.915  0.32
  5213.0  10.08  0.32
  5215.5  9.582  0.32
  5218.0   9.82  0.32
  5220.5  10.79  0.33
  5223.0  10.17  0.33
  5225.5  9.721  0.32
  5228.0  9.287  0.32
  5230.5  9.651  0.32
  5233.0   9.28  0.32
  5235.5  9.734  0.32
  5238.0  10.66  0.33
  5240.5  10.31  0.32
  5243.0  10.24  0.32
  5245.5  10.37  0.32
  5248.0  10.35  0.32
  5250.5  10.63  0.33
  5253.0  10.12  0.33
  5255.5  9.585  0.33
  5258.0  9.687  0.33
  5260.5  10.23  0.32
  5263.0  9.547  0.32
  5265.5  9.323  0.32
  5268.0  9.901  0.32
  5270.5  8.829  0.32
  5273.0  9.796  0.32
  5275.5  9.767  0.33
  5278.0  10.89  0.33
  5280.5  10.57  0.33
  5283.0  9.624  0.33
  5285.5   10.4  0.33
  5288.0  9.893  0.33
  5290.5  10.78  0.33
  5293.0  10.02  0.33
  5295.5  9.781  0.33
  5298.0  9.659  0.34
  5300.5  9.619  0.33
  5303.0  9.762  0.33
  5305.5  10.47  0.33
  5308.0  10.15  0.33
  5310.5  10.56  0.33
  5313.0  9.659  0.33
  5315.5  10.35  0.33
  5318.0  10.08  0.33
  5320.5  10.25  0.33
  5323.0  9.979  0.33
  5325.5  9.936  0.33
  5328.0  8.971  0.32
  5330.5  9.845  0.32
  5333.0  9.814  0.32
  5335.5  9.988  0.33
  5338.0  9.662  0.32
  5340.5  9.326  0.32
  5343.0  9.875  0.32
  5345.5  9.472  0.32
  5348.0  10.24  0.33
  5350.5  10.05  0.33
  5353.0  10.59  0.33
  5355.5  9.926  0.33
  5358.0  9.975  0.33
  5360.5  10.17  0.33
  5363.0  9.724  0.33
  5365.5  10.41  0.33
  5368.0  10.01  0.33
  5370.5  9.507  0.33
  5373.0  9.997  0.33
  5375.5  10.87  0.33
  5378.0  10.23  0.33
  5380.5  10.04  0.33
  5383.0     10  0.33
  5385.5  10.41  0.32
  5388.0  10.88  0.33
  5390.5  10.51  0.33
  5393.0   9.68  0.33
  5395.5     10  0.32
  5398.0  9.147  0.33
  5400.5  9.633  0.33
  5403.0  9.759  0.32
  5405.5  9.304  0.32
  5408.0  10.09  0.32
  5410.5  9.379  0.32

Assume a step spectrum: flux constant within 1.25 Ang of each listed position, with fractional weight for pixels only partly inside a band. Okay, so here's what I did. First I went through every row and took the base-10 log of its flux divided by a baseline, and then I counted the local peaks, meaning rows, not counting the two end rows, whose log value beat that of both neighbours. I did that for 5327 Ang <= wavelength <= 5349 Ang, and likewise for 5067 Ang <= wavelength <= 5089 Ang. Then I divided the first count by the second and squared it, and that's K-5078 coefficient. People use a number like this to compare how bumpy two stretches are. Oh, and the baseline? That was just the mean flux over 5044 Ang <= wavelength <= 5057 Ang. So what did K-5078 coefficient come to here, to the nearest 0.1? 9.0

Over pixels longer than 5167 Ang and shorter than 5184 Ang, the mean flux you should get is 9.1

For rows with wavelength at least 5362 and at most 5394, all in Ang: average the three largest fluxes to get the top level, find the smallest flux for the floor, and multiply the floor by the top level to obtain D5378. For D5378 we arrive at 102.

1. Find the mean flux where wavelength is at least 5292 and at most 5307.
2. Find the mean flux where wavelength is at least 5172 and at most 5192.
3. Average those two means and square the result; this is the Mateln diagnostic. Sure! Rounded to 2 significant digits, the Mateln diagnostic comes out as 92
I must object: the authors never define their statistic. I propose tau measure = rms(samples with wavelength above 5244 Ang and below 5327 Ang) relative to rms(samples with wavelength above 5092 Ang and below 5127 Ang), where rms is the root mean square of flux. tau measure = 0.98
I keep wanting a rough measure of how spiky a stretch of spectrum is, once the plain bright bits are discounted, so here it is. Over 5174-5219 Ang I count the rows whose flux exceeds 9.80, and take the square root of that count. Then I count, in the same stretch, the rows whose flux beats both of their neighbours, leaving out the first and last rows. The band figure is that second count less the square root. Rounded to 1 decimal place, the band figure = 3.2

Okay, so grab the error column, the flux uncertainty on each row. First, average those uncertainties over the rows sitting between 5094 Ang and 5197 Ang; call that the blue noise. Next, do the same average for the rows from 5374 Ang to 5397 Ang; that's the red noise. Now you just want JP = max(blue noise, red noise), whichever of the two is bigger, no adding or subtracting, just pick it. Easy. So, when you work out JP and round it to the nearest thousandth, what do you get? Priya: 0.328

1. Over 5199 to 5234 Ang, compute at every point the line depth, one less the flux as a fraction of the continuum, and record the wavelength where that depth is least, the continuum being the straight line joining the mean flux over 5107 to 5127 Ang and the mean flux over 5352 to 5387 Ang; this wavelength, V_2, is 5220.5 Ang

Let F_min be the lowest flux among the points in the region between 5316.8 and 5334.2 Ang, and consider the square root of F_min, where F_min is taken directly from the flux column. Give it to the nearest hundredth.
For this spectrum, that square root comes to 3.00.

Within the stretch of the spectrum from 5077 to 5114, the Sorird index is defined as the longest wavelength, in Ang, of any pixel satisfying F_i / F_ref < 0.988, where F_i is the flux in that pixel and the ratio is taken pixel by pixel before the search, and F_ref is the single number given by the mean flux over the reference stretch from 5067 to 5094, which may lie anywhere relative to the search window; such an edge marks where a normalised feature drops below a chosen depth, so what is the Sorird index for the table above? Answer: 5113.0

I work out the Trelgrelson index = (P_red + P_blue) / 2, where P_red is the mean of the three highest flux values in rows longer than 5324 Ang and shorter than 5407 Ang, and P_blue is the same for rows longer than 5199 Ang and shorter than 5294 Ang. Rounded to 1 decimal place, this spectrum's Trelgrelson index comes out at 10.8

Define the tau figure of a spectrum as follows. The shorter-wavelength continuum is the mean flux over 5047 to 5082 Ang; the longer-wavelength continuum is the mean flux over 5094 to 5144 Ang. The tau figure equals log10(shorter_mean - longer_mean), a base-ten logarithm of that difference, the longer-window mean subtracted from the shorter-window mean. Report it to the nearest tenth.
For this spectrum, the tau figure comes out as -1.1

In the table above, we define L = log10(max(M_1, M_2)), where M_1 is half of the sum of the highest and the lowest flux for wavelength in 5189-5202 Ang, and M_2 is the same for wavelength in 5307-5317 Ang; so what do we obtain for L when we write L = 1.00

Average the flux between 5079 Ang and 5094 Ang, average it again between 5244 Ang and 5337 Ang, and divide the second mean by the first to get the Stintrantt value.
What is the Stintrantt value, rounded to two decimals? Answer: 0.96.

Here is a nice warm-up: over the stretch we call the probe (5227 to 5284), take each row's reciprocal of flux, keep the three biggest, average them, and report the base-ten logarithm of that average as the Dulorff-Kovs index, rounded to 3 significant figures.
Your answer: -0.960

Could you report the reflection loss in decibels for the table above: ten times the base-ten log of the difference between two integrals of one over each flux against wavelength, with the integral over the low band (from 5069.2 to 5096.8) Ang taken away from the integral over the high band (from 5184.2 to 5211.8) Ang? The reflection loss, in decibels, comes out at -7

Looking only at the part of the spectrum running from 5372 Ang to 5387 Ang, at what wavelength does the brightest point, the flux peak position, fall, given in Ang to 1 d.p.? 5375.5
